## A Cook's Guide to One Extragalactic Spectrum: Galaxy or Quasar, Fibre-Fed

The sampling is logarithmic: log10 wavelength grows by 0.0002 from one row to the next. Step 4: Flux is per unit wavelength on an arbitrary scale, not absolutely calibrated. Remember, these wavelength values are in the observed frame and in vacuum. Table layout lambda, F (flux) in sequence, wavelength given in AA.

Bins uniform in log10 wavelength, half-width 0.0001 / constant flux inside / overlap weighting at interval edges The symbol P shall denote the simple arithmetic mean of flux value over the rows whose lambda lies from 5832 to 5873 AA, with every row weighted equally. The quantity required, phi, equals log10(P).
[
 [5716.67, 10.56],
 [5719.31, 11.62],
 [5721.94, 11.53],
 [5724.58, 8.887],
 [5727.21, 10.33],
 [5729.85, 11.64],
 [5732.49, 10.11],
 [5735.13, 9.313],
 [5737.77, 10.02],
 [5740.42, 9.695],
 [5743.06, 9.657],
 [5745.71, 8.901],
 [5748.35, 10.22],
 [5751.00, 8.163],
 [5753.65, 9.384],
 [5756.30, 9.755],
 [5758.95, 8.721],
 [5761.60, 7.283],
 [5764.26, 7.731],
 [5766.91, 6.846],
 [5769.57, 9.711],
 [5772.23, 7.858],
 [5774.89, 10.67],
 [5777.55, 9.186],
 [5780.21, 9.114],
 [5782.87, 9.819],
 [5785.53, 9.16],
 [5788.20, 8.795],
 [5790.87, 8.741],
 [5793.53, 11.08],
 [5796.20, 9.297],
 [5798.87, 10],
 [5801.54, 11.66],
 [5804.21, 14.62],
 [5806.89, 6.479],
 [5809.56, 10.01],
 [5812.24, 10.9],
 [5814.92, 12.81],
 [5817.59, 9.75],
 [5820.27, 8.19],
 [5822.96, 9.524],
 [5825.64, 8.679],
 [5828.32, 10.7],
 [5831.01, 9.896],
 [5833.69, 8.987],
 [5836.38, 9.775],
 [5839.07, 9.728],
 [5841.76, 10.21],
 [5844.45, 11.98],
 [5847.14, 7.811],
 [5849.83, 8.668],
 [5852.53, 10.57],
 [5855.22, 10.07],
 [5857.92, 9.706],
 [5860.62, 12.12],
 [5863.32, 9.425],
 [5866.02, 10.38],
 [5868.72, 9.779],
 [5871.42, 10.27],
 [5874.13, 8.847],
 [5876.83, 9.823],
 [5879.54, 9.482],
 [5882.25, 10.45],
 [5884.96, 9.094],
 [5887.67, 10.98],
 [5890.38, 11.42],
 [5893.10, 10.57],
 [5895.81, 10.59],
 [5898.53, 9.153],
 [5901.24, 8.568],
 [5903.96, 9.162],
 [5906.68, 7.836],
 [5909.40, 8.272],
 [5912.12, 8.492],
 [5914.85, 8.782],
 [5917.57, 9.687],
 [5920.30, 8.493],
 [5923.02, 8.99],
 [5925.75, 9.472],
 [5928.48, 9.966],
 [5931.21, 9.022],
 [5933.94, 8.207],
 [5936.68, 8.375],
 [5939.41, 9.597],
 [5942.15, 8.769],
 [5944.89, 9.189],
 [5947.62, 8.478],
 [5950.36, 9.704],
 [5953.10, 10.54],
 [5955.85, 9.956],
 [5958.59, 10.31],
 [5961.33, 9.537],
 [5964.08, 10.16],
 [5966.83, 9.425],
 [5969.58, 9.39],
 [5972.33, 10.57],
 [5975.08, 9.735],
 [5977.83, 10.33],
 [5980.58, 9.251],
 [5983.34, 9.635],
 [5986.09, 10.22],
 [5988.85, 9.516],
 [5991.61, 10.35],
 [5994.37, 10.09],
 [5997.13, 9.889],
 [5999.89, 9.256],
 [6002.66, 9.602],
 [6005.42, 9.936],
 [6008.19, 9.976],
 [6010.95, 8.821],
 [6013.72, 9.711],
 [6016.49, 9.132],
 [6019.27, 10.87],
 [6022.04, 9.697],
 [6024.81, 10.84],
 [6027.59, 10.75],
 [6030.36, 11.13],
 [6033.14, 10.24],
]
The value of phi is 0.998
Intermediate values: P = 9.97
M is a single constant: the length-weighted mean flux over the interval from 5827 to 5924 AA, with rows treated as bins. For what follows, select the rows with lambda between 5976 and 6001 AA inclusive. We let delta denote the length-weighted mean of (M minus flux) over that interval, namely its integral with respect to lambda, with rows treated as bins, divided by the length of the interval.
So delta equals -0.15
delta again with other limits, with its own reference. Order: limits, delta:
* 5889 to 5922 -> 0.44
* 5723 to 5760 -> 0.04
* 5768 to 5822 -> -0.19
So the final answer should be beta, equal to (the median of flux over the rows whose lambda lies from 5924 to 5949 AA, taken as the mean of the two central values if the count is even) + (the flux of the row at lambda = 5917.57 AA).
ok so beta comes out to 18.7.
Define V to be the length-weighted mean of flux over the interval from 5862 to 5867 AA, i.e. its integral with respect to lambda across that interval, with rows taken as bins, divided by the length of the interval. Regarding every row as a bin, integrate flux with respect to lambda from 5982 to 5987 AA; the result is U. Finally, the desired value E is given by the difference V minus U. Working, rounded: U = 50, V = 9.9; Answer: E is -40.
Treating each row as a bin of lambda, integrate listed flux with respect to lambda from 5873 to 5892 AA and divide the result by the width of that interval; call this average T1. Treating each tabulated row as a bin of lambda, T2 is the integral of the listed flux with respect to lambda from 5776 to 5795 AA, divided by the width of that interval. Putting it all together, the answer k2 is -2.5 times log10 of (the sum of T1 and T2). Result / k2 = -3.22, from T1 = 10.0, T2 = 9.43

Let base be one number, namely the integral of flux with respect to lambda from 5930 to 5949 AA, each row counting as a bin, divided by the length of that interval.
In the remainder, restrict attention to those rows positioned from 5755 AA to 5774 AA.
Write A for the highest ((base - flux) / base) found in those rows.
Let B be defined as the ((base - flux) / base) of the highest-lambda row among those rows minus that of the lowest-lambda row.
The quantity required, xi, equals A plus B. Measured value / 0.44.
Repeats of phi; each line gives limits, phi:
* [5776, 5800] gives 0.976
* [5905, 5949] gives 0.947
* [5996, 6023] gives 0.986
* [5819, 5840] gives 0.975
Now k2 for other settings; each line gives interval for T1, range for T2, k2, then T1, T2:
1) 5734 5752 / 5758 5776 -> -3.13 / 9.4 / 8.37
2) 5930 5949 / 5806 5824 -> -3.17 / 8.8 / 9.75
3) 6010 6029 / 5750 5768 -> -3.16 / 10.0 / 8.29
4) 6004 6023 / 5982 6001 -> -3.23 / 9.7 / 9.86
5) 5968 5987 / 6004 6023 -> -3.23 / 9.9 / 9.74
